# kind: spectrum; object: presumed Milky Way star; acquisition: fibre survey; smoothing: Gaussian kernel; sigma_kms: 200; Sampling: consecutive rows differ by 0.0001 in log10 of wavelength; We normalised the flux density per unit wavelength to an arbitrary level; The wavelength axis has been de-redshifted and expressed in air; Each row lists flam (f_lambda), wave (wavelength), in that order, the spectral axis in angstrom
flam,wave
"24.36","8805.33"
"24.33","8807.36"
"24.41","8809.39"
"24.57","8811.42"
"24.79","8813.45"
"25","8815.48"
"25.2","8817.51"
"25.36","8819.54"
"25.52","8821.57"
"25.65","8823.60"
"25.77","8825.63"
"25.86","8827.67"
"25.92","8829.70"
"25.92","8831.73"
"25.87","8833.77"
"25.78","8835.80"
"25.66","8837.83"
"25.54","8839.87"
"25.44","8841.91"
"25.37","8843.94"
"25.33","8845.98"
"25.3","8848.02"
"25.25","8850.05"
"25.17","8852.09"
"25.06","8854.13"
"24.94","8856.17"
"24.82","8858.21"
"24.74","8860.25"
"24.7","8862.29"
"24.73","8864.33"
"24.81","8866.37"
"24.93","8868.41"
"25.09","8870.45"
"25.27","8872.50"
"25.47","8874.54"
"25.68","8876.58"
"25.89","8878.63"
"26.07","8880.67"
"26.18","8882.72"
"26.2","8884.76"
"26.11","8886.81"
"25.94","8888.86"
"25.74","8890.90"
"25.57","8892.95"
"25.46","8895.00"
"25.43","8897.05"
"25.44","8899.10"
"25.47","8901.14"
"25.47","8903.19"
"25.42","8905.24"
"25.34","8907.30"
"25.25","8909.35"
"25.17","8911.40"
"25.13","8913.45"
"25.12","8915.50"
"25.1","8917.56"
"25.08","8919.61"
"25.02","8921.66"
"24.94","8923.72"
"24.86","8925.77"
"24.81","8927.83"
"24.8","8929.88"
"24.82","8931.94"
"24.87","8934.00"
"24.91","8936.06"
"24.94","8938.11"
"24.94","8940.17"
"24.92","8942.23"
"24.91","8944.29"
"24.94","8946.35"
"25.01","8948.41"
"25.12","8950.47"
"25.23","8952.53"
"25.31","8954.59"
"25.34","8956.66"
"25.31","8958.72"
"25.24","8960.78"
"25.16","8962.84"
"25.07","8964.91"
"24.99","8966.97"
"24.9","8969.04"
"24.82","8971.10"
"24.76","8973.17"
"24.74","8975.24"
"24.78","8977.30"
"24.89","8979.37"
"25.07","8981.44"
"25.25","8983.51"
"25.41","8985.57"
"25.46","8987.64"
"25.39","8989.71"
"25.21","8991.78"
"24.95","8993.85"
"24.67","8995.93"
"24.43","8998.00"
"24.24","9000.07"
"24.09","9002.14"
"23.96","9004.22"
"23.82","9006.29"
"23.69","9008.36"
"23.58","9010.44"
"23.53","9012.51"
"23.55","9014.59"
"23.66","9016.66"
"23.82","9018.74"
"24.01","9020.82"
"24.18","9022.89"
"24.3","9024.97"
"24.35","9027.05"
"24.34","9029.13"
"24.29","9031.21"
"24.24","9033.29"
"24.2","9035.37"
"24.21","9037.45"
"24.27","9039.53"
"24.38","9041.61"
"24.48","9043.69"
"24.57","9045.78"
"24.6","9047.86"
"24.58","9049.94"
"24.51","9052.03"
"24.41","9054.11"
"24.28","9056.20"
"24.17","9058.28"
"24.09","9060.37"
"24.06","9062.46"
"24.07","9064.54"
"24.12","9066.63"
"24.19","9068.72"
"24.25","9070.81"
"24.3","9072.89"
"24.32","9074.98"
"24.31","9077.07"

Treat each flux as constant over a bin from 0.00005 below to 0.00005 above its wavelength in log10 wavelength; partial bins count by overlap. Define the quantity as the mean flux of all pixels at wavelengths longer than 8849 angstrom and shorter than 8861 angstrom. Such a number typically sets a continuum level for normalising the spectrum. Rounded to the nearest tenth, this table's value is 25.0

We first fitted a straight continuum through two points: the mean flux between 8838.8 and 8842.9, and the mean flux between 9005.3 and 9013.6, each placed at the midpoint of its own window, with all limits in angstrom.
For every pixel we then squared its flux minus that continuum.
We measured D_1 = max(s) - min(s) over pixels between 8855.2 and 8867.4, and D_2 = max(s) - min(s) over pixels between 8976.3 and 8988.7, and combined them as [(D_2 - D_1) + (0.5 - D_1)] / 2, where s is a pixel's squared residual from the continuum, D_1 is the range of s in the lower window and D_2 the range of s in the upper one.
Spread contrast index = 1.0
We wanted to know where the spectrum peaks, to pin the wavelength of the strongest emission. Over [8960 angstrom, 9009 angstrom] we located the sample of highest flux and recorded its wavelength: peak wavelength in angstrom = 8987.64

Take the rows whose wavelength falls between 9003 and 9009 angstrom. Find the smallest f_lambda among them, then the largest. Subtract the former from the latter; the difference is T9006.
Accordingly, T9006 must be 0.27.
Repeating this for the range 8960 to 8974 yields 0.48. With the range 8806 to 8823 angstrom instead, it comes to 1.19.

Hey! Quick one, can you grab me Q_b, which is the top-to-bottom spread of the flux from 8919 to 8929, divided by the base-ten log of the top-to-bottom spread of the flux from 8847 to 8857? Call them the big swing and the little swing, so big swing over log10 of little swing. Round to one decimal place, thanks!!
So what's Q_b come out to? -0.6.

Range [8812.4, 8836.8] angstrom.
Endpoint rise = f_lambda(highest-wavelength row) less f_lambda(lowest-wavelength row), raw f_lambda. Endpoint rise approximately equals 1.0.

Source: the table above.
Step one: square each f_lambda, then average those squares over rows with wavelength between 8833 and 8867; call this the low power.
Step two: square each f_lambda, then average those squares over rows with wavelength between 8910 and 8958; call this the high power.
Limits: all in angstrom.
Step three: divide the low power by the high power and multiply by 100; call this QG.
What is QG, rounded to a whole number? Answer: 102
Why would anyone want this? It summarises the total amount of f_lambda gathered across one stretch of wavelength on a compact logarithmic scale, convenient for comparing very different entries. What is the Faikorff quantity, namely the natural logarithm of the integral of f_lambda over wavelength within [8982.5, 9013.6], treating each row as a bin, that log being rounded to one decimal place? 6.6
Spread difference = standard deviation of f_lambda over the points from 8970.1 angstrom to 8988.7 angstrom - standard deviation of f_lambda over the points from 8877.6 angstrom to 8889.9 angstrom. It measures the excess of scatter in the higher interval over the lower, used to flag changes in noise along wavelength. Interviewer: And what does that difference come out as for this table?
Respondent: 0.16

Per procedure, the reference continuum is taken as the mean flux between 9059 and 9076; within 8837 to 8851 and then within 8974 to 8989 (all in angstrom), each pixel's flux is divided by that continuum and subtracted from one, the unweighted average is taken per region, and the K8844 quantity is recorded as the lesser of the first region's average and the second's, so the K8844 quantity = -0.051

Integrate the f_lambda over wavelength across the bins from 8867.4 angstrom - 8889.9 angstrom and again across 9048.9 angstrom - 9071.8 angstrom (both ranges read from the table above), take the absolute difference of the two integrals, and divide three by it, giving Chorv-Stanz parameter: 0.1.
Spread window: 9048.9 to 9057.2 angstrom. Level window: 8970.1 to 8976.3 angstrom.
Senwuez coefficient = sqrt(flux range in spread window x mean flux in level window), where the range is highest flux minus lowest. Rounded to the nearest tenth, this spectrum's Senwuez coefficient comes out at 2.7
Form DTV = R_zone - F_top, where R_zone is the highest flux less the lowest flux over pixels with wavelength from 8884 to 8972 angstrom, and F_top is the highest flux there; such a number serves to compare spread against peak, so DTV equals -24.8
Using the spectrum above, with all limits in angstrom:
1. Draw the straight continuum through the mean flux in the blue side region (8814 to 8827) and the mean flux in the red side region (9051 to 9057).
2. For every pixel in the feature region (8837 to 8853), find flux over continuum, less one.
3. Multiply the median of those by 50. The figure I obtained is 0.1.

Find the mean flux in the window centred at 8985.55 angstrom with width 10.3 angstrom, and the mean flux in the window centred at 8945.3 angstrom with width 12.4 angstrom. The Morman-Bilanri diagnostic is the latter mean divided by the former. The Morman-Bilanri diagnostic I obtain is 0.99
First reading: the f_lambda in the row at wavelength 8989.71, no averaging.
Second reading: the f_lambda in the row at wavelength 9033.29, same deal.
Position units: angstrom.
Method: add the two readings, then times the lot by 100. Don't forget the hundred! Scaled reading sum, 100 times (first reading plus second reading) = 4963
